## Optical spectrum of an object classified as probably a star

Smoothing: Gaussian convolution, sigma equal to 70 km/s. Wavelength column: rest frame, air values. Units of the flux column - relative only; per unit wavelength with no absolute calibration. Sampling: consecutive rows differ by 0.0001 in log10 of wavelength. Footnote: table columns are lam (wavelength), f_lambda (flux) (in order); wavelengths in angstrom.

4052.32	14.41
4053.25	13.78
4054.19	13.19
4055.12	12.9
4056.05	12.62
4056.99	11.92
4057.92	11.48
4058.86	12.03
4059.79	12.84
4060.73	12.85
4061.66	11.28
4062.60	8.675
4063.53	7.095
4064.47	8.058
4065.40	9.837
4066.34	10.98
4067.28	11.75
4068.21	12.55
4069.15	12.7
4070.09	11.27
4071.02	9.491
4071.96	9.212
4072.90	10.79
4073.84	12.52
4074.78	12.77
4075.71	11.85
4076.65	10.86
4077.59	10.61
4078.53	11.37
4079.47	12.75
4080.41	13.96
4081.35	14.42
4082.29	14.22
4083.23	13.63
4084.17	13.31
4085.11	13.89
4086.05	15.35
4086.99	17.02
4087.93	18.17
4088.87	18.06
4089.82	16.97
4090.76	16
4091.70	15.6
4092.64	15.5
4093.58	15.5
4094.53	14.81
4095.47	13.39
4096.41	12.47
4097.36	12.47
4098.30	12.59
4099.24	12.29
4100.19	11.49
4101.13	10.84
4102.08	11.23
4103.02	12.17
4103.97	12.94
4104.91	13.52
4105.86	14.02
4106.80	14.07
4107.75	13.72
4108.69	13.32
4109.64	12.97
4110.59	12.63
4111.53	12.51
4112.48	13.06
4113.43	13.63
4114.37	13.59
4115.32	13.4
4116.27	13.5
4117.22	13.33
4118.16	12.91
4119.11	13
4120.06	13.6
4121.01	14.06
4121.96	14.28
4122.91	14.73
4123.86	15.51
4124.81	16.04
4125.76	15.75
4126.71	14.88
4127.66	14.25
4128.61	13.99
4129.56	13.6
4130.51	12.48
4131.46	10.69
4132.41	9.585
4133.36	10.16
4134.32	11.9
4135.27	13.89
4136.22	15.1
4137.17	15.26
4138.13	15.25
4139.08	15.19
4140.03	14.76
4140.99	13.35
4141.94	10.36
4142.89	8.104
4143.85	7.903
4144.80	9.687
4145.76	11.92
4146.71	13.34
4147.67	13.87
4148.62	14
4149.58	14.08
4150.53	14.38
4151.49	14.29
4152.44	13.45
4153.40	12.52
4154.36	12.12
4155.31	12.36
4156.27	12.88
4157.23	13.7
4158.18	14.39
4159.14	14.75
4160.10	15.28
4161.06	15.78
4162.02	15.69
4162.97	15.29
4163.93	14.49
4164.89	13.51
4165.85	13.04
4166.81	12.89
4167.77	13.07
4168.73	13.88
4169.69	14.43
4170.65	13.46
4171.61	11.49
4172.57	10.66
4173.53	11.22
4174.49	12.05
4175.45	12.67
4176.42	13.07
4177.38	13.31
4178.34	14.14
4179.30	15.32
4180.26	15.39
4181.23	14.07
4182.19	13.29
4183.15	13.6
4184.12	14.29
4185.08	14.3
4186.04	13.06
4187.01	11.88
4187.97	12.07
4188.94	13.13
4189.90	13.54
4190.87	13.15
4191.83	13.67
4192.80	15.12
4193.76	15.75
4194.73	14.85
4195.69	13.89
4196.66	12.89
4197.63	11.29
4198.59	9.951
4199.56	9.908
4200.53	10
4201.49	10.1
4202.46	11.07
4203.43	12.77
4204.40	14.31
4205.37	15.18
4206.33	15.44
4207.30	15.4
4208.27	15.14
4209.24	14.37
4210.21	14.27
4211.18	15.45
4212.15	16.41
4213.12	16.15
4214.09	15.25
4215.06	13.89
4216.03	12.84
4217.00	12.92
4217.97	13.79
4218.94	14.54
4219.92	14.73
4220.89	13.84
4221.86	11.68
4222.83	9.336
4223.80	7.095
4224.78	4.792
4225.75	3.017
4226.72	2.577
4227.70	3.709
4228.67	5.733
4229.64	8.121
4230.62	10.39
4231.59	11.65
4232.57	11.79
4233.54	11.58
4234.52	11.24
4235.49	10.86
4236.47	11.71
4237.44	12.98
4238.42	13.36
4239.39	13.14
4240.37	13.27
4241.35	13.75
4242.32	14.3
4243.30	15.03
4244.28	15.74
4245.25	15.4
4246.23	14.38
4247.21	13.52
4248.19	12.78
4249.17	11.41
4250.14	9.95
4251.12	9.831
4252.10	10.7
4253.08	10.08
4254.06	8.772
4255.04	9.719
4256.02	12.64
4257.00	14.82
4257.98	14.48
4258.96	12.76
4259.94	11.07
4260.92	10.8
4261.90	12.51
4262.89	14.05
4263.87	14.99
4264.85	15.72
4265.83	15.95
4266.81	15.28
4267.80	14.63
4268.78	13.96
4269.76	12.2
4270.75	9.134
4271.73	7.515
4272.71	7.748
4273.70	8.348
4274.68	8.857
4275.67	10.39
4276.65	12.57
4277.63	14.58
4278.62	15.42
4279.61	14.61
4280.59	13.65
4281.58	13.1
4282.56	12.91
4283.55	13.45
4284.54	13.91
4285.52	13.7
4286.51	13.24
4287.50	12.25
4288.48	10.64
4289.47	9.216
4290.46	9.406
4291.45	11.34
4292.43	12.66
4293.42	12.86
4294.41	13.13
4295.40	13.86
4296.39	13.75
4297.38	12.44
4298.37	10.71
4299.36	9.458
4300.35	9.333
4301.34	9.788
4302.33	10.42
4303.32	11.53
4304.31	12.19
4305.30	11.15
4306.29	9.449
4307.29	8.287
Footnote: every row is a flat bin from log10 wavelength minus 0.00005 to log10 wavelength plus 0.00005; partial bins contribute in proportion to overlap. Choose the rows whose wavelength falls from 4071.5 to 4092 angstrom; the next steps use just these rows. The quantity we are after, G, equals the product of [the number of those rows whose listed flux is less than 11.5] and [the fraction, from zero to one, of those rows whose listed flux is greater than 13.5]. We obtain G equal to 2.7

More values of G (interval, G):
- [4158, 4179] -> 1.5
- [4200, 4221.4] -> 2.2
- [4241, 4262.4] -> 3.7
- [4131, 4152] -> 3.5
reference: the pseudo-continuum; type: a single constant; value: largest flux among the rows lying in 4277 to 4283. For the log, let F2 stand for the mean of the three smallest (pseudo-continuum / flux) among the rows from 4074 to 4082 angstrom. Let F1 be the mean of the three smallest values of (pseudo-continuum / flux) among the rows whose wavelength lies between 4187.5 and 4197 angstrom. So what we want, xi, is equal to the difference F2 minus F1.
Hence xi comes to 0.11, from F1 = 1.01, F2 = 1.13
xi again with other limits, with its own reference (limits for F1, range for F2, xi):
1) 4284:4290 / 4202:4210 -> -0.13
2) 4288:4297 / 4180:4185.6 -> -0.08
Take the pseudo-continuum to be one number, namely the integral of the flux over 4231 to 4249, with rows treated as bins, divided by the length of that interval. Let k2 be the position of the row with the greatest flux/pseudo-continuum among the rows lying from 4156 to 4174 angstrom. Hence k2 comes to 4161.06 angstrom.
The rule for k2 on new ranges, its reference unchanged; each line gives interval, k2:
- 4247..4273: 4265.83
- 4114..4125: 4124.81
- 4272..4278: 4277.63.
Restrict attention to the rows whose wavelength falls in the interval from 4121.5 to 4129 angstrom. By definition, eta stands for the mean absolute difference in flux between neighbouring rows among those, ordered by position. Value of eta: 0.54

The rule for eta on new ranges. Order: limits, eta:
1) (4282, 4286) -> 0.40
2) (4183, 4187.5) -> 0.78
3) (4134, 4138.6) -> 0.84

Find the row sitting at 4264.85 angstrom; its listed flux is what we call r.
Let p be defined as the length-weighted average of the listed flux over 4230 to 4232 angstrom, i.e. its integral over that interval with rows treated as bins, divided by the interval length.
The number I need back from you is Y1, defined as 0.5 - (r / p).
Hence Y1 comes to -0.96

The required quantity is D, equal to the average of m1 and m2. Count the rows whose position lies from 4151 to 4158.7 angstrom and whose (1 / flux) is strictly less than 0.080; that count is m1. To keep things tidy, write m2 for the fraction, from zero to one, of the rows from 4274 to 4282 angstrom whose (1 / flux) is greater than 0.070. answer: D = 3.3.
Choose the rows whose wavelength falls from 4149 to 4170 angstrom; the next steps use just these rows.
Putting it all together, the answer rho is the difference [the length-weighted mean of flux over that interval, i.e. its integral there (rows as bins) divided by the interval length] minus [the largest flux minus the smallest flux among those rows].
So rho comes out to 10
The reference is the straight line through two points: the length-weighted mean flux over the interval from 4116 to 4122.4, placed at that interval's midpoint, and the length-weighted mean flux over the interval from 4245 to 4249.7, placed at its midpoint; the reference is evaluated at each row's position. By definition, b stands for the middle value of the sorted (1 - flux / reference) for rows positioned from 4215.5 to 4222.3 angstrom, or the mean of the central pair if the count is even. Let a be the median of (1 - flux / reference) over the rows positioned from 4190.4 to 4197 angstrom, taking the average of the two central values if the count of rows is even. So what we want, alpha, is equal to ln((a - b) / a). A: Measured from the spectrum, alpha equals -1.9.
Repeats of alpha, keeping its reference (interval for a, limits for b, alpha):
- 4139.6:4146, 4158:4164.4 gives 0.5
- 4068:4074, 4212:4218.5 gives 0.2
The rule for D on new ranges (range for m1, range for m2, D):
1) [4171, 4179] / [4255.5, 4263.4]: 2.4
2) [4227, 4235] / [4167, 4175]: 0.4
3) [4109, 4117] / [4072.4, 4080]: 4.5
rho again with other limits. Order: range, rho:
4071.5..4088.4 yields 4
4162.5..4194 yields 8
